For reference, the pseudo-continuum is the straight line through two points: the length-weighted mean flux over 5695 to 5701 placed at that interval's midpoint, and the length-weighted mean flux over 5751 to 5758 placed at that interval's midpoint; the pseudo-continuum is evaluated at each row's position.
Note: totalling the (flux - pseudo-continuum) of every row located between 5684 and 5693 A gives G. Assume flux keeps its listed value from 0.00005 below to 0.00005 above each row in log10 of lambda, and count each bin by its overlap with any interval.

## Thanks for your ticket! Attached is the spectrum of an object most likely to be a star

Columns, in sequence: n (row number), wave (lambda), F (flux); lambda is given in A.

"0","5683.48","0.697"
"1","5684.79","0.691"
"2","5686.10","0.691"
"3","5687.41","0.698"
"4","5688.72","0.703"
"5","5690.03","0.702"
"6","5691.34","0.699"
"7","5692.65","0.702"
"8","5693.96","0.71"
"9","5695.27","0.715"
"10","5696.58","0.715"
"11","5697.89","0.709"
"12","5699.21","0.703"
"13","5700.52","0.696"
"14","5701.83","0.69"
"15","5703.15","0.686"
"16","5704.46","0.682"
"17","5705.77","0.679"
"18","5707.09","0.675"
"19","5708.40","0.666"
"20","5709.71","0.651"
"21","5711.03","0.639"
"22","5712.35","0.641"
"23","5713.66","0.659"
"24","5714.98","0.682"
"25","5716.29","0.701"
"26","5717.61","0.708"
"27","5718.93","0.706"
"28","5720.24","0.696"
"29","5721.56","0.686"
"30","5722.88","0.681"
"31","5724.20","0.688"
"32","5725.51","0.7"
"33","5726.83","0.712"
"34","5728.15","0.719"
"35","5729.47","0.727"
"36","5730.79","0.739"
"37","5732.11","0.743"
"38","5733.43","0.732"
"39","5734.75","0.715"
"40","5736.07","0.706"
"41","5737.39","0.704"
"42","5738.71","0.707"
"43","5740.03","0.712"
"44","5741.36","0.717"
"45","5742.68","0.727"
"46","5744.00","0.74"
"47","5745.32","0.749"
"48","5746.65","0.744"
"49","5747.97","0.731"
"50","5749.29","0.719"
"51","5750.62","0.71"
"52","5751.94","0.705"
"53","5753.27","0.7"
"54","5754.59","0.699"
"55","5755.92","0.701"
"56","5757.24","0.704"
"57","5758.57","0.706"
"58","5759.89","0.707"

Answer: -0.07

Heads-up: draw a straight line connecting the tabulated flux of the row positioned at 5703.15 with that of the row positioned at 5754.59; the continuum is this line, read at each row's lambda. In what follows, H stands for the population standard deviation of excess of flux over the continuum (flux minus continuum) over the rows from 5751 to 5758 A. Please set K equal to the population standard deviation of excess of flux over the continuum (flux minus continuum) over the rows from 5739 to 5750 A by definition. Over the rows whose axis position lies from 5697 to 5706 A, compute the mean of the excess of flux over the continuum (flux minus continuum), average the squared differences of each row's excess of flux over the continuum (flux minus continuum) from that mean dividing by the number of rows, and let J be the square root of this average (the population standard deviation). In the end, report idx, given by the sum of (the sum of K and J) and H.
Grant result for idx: 0.026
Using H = 0.0024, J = 0.011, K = 0.012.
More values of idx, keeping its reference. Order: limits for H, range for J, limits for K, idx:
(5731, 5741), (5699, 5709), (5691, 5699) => 0.032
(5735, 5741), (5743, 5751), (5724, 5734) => 0.034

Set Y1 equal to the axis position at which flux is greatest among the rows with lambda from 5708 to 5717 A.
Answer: 5716.29 A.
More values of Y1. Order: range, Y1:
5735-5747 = 5745.32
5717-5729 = 5728.15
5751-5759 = 5758.57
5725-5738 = 5732.11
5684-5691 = 5688.72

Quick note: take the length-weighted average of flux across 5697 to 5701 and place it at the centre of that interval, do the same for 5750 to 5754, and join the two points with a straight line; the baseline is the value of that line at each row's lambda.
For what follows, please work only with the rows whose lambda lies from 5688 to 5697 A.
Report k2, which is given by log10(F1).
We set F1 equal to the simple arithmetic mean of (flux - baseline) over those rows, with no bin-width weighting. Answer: -2.4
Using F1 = 0.004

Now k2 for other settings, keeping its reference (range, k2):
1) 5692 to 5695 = -2.5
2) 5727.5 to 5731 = -1.6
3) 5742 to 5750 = -1.5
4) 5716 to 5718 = -3.2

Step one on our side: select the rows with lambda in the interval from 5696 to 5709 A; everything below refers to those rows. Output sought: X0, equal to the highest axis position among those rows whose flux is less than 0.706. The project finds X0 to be 5708.40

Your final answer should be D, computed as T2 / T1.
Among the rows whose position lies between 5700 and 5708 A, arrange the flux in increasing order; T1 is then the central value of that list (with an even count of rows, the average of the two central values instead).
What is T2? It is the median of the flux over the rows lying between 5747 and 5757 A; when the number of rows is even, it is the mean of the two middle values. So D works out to 1.03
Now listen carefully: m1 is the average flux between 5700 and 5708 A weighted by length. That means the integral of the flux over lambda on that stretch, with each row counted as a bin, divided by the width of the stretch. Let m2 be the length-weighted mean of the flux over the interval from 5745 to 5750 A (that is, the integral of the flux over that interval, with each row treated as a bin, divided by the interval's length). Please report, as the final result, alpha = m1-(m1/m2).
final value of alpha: -0.248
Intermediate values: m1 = 0.684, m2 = 0.73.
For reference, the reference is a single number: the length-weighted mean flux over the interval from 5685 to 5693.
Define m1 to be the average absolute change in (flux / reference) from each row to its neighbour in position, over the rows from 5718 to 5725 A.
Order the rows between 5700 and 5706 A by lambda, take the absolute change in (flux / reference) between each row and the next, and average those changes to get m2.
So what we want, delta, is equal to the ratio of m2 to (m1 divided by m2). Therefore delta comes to 0.003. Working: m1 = 0.0115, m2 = 0.0061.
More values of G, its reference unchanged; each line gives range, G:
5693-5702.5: -0.01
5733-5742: 0.07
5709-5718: -0.26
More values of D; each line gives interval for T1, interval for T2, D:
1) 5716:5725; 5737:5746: 1.03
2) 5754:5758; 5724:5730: 1.02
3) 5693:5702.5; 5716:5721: 0.99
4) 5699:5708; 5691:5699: 1.03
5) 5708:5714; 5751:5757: 1.08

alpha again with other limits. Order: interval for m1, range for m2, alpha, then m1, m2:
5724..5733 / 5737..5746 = -0.277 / 0.720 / 0.72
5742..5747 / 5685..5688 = -0.327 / 0.740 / 0.69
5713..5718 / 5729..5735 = -0.251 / 0.687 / 0.73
